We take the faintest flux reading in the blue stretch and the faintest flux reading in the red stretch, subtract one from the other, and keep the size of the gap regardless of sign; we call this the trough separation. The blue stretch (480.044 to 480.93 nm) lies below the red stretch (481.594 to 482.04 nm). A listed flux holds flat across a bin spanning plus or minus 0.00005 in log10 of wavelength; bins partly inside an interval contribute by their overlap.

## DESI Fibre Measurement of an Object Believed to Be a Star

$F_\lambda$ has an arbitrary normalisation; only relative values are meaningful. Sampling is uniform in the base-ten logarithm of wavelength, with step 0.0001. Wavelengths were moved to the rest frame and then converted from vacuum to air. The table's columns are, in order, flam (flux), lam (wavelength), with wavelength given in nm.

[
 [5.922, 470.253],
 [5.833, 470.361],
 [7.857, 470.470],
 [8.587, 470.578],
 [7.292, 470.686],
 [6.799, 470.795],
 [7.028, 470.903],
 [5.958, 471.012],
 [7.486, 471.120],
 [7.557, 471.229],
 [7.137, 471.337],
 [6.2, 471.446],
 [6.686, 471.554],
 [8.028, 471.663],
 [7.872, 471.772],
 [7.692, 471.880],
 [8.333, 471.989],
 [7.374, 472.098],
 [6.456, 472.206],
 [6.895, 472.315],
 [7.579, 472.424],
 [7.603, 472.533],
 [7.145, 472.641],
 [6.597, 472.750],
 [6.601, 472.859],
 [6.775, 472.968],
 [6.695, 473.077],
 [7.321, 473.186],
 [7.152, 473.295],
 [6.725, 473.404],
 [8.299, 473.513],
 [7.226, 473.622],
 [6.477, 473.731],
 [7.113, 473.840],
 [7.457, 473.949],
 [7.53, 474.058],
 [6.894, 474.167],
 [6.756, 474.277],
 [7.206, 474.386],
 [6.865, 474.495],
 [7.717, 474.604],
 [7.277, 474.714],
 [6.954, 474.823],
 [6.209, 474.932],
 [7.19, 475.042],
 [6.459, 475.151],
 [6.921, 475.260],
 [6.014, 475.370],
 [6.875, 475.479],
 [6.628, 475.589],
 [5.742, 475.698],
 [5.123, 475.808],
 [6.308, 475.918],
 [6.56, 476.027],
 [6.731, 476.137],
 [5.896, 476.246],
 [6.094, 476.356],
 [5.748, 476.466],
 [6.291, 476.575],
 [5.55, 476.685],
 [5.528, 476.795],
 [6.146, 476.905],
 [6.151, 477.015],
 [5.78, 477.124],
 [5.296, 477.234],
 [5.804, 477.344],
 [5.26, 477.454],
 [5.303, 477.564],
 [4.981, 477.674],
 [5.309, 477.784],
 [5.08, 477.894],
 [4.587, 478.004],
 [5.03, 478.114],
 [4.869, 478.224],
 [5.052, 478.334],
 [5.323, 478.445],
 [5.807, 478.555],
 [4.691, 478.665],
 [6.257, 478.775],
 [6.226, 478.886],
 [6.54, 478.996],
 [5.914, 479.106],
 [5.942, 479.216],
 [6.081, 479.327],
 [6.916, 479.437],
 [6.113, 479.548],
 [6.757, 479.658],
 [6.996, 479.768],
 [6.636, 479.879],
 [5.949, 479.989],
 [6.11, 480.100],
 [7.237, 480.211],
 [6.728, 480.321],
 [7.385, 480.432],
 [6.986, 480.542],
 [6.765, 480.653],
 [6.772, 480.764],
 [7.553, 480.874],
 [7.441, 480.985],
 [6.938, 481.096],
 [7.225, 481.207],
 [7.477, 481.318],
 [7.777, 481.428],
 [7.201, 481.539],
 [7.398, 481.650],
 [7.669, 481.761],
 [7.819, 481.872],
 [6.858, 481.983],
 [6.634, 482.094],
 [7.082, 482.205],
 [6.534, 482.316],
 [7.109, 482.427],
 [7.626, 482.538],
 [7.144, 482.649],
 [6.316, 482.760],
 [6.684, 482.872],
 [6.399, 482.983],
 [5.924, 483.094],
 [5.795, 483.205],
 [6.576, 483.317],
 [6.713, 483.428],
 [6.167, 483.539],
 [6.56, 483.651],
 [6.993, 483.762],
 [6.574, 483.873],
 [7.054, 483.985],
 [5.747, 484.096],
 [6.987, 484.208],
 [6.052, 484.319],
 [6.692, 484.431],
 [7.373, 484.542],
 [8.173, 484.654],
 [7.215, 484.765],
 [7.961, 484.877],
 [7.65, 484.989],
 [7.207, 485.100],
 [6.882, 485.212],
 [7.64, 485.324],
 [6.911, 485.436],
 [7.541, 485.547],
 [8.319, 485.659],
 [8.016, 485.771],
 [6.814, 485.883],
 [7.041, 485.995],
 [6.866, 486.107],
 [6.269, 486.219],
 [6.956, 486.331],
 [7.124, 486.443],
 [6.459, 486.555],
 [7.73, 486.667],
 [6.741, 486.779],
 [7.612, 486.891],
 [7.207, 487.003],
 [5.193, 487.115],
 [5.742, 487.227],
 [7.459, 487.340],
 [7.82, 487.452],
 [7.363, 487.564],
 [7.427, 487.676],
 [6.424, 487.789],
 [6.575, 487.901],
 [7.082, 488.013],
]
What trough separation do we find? 0.75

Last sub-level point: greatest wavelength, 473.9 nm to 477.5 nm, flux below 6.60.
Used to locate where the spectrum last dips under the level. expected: 477.454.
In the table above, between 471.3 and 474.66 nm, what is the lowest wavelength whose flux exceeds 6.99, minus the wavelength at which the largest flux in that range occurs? -0.65 nm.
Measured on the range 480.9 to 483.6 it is -0.89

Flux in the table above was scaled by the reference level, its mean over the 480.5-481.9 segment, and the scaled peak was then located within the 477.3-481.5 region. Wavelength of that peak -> 481.428 nm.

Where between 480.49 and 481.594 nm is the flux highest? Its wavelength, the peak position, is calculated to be 481.428 nm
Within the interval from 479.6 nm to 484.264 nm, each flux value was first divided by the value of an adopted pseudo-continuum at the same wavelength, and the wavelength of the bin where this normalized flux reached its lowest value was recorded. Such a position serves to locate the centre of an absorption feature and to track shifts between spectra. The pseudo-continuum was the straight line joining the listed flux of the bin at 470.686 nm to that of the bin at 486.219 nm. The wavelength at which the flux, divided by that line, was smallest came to 479.989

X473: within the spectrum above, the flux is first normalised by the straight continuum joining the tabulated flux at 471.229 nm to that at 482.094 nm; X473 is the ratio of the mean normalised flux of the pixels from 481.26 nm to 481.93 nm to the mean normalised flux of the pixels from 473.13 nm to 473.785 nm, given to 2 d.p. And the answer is 1.16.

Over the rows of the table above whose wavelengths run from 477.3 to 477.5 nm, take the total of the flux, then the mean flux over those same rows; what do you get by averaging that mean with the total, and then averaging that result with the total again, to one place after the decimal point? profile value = 9.7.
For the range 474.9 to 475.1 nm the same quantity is 11.7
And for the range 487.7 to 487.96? 11.4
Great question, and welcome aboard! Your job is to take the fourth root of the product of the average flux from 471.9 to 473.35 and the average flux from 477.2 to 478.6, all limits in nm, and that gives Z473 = 2.47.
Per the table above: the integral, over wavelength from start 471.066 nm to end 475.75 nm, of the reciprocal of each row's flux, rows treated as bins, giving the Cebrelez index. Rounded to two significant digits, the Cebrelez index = 0.67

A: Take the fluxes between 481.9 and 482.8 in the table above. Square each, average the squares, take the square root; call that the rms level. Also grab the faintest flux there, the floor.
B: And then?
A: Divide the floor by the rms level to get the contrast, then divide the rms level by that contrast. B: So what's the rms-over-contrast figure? 7.6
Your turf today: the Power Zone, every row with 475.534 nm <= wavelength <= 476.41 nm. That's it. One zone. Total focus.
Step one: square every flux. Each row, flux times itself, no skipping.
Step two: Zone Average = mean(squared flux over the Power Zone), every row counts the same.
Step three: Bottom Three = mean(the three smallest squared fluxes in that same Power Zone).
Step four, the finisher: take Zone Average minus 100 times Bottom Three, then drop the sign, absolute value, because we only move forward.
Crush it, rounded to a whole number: 3095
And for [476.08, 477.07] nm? 3110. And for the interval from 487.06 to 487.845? 3327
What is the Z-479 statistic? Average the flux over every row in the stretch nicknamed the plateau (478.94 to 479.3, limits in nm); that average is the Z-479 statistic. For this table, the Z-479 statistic 6.13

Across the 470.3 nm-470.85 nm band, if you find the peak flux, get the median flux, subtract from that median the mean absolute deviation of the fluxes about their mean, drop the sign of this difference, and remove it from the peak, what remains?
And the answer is 2.1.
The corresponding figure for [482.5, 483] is 1.4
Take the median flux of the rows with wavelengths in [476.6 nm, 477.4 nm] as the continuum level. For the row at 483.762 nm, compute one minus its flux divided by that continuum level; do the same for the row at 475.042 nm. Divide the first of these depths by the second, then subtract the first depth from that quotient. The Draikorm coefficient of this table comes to 1.1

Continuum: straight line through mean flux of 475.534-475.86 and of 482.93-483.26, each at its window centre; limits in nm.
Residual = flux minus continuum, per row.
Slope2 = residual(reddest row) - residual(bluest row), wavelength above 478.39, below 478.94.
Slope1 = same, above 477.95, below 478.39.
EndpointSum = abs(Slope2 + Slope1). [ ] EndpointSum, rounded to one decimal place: 1.3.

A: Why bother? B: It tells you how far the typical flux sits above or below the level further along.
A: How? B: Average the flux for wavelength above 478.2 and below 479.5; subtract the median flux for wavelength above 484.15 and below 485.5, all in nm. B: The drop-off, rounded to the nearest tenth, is -1.4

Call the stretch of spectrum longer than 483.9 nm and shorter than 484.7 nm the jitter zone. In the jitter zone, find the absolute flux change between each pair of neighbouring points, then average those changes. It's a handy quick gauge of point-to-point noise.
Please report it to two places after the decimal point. 0.93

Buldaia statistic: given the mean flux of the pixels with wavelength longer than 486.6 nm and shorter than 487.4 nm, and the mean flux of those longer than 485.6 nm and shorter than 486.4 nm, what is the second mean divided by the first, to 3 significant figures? 1.05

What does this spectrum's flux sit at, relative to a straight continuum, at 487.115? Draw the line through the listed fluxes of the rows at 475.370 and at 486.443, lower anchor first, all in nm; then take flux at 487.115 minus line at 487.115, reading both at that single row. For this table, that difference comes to -2.0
